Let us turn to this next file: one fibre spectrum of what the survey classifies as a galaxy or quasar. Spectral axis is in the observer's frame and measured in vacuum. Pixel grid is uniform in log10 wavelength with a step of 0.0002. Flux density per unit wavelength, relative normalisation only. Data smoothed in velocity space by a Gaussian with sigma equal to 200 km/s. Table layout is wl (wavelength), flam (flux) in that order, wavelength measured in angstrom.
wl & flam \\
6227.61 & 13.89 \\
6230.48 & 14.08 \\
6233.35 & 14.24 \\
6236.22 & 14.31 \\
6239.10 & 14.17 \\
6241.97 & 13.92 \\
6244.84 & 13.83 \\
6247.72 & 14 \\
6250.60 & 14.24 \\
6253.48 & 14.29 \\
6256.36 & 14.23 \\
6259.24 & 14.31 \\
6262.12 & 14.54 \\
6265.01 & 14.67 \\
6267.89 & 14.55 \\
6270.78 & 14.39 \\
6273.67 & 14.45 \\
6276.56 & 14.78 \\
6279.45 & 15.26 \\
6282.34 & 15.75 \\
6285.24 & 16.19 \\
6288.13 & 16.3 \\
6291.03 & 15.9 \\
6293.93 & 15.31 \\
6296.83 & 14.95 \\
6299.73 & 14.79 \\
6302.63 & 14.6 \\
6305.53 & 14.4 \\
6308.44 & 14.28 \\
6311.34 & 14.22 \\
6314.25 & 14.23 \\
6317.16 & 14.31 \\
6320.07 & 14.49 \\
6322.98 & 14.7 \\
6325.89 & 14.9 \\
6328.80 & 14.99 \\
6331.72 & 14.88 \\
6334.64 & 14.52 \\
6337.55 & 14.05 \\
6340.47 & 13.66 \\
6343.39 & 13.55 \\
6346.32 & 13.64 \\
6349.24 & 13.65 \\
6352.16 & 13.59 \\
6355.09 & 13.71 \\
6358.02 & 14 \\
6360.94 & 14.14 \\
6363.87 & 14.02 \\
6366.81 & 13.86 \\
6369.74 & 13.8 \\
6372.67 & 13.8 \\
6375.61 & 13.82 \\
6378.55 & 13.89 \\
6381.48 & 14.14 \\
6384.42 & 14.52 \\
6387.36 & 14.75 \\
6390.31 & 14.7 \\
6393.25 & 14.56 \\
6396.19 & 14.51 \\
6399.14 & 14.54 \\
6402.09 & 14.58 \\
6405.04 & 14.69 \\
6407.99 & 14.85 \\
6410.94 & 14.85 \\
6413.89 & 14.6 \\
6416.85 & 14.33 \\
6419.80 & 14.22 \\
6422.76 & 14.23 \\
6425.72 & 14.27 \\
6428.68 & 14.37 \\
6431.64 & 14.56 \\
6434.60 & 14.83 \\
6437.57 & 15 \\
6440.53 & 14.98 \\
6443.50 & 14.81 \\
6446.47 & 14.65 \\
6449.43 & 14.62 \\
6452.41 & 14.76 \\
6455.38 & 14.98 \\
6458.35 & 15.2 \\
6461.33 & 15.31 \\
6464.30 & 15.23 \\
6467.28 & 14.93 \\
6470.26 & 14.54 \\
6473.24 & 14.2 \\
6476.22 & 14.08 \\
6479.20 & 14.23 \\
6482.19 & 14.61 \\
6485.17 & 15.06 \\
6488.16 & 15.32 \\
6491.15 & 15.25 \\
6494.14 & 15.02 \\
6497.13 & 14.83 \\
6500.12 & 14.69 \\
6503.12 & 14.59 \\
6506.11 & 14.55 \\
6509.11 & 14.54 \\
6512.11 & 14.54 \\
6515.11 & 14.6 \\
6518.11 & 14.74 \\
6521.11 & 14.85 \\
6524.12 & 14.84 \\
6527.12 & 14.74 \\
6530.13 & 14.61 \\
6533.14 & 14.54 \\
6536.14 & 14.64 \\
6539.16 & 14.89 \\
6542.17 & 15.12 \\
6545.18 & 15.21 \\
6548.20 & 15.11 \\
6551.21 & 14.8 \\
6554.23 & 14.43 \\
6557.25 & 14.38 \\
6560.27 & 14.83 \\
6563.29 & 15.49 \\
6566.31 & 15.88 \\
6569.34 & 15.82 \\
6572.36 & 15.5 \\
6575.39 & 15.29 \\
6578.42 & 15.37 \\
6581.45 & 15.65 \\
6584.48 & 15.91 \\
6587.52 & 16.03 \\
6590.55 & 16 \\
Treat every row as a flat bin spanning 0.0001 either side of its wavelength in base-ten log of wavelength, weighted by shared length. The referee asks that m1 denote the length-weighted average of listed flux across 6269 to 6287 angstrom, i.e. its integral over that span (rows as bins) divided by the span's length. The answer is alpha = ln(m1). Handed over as 2.72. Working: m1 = 15.1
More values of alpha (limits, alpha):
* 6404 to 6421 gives 2.68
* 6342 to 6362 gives 2.62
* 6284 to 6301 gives 2.75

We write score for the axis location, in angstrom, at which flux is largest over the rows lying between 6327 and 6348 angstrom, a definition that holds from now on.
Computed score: 6328.80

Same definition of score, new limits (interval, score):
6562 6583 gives 6566.31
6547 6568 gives 6566.31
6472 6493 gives 6488.16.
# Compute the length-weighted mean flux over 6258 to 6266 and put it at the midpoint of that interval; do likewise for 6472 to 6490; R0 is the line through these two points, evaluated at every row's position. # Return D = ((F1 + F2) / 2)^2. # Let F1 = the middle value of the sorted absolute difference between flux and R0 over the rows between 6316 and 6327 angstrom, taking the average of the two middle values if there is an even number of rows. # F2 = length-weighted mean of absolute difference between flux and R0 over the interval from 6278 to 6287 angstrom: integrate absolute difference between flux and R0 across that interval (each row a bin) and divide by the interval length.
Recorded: 0.52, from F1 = 0.2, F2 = 1.25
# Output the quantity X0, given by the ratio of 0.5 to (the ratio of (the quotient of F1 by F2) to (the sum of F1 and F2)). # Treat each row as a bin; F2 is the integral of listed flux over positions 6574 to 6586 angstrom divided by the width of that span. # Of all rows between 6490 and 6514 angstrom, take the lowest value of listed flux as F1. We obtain 16.1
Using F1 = 14.54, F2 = 15.6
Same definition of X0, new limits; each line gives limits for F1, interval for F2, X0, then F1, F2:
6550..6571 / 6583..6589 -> 16.8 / 14.38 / 16.0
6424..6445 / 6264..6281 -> 14.9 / 14.27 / 14.7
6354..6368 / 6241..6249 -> 14.0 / 13.71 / 13.9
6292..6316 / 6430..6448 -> 15.1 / 14.22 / 14.8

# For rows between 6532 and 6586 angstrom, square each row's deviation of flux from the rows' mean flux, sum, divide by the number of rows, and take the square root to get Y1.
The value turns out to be 0.48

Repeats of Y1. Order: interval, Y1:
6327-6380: 0.41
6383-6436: 0.20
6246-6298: 0.70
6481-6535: 0.24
